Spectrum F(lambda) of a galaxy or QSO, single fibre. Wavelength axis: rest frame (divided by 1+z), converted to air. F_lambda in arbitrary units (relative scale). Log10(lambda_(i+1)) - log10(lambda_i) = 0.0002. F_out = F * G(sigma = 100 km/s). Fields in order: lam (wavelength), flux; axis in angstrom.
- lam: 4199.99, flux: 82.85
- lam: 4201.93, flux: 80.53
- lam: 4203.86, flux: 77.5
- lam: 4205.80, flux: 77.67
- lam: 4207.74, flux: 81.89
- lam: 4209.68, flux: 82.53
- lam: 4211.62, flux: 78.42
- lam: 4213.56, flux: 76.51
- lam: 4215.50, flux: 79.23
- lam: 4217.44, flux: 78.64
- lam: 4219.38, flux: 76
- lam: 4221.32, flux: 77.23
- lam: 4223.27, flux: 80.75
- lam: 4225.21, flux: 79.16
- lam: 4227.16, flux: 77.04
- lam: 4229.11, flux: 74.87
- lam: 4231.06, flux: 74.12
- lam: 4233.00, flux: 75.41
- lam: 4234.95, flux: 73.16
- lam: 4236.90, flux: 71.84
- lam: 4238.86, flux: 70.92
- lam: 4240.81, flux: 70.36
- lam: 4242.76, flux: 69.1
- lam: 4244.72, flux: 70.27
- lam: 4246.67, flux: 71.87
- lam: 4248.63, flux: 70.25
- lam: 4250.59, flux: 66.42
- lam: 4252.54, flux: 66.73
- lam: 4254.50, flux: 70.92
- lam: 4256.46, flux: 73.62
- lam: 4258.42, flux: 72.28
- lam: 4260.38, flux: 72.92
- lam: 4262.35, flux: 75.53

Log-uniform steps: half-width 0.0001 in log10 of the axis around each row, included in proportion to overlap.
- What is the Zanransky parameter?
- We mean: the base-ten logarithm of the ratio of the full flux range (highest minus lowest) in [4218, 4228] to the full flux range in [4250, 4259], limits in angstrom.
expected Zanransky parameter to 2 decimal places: -0.18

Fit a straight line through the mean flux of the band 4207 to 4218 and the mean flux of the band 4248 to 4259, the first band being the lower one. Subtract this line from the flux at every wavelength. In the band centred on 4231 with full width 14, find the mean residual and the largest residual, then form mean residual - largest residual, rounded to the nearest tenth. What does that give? -2.7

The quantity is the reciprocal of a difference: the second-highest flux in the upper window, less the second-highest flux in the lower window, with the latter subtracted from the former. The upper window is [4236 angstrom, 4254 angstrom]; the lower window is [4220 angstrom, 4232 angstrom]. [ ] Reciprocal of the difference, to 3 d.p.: -0.137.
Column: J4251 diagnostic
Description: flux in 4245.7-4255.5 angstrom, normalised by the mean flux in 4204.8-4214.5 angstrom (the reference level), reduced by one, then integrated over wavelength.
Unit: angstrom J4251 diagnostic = -1.25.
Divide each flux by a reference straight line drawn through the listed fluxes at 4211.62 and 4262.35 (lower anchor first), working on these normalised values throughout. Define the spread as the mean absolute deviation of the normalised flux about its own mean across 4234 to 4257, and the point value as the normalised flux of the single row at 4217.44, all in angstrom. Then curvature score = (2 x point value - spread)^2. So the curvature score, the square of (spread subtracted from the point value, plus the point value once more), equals 3.98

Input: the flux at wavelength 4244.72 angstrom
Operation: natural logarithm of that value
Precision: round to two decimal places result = 4.25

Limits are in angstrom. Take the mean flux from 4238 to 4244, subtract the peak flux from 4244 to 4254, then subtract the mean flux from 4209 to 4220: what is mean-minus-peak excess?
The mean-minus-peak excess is -80.3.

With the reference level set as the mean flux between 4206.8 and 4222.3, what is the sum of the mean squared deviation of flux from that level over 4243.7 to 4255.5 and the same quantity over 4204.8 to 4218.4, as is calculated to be 97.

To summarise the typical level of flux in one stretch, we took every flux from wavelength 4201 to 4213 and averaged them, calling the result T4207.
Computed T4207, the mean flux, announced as 80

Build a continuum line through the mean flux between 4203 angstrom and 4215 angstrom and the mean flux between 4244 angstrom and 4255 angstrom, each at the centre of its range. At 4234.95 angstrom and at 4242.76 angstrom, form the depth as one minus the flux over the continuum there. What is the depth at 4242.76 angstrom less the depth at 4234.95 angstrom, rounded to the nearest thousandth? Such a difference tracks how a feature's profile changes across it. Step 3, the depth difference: 0.031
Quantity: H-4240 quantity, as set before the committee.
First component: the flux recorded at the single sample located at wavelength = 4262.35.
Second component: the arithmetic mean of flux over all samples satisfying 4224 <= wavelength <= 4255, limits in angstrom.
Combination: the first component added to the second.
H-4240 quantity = 148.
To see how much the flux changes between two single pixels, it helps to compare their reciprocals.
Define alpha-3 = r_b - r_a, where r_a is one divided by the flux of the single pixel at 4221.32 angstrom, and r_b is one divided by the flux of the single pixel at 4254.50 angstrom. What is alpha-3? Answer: 0.0012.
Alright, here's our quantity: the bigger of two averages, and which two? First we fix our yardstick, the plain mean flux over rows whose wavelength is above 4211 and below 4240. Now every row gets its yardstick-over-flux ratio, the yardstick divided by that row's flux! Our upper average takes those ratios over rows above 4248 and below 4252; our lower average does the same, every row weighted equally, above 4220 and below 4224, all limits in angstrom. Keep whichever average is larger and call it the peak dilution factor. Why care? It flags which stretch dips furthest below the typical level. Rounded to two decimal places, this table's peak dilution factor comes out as 1.12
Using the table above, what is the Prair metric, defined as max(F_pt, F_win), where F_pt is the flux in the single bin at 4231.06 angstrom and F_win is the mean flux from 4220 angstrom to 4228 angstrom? 78.5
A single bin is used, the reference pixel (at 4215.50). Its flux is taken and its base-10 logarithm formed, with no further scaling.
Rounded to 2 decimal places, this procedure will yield 1.90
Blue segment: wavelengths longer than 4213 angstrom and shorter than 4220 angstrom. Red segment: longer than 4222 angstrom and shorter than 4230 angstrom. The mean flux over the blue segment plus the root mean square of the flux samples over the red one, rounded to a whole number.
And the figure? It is 156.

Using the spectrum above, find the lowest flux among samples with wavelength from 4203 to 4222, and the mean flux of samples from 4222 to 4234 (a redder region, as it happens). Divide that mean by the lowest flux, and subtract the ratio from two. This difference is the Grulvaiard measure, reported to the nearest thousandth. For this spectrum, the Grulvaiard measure 0.988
